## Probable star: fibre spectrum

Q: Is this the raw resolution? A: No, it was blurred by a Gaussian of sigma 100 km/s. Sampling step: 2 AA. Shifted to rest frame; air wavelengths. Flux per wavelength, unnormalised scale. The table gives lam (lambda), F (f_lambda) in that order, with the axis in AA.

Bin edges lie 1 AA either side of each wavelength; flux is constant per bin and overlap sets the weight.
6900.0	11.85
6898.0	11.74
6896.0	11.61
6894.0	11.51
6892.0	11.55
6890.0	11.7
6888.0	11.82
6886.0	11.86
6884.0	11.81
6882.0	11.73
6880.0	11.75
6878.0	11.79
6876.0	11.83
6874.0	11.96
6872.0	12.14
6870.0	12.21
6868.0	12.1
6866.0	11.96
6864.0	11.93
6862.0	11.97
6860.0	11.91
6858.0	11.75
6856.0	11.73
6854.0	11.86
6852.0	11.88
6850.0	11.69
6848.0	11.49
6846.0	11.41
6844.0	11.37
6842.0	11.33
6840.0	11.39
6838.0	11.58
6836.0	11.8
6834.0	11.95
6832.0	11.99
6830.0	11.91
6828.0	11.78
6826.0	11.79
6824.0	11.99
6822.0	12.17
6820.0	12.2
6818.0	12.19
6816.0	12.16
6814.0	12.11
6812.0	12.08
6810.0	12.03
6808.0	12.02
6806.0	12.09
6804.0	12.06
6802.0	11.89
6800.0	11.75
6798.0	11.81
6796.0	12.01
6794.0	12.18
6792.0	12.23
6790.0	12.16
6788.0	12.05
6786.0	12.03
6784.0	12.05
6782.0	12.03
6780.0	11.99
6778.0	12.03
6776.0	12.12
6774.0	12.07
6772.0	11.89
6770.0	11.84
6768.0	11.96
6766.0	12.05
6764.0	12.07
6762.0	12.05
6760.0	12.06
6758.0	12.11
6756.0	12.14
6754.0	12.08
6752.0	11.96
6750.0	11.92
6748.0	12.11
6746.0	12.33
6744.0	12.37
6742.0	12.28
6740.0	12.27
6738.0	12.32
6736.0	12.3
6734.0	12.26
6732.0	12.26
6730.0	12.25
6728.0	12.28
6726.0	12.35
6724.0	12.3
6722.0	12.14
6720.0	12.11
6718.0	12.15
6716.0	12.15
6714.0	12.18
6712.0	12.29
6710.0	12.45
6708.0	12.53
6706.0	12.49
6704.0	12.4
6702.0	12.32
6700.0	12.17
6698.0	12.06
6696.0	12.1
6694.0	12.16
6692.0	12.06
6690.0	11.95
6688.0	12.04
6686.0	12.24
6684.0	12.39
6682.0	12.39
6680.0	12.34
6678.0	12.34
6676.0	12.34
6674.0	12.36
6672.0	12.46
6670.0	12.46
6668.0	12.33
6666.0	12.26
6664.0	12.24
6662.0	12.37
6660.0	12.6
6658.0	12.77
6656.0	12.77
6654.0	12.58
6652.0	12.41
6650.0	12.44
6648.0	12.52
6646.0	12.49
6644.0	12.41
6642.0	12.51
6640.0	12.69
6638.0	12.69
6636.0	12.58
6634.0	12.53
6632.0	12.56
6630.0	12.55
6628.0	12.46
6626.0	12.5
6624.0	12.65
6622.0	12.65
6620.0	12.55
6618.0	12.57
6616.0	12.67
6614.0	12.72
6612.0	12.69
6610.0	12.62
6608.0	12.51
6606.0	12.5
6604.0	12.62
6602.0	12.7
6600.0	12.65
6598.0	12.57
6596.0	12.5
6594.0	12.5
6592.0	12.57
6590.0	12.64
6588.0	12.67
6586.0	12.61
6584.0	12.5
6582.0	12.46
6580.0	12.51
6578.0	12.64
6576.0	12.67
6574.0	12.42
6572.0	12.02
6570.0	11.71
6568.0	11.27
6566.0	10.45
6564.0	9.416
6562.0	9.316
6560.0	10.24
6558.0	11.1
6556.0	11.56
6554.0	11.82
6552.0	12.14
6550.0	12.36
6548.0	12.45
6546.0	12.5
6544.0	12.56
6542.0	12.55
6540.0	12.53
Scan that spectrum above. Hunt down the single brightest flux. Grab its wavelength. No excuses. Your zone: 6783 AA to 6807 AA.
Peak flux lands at 6792.0 AA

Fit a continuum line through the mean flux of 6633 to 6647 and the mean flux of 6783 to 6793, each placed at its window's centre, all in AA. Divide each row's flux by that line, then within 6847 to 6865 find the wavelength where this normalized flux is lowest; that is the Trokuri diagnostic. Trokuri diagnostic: 6848.0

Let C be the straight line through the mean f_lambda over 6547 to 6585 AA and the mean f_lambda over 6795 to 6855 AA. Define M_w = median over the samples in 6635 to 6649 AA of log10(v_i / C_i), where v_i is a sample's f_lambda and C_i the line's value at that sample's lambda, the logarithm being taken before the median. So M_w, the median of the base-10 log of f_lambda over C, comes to 0.029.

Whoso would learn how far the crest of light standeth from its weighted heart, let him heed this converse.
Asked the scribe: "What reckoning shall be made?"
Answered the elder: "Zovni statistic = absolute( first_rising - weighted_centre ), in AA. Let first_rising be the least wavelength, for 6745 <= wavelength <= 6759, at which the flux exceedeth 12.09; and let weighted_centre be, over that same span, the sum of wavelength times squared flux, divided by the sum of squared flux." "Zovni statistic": 6.0 AA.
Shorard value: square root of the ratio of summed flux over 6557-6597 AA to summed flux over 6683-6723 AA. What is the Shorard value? 0.98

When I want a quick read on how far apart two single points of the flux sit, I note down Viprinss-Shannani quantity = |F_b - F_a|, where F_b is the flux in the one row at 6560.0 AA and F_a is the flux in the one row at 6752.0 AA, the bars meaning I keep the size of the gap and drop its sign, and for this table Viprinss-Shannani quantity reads 1.7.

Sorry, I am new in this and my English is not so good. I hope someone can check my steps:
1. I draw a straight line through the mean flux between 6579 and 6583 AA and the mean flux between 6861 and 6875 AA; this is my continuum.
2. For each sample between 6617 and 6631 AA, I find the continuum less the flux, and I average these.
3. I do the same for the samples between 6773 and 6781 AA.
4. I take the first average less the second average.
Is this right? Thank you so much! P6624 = -0.3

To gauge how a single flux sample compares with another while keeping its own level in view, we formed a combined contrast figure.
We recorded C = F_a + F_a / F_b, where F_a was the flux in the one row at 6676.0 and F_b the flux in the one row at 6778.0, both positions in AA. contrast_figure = 13.4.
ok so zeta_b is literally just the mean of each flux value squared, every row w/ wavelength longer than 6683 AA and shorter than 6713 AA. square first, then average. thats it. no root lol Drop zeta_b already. 150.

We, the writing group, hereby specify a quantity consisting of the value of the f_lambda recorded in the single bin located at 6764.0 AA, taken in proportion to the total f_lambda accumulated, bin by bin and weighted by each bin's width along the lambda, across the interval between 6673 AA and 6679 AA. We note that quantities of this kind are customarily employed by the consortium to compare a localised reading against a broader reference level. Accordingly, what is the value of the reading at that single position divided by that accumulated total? 0.16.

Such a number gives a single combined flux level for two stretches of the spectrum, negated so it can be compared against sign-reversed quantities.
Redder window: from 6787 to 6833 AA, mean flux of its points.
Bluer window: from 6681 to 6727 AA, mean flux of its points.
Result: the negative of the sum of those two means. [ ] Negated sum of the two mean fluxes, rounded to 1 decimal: -24.3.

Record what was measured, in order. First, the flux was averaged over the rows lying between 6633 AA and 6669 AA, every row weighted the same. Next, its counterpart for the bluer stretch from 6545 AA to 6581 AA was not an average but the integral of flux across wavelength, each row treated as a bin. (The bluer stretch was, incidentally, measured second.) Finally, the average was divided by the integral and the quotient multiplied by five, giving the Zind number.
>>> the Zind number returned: 0.150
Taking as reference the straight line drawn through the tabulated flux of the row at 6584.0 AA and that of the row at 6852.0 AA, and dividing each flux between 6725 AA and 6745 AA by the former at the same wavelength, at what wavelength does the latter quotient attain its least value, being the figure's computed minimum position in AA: 6730.0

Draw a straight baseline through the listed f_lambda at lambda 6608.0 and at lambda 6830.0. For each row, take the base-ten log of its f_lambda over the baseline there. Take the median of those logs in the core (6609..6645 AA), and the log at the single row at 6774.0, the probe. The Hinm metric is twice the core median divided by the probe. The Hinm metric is 26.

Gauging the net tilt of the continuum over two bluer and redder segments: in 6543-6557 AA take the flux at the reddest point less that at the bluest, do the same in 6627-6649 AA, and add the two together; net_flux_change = -0.9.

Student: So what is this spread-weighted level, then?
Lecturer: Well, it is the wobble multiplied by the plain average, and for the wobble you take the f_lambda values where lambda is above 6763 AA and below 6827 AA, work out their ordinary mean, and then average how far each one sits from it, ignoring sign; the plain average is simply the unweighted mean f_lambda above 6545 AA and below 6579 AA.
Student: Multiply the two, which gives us 1.0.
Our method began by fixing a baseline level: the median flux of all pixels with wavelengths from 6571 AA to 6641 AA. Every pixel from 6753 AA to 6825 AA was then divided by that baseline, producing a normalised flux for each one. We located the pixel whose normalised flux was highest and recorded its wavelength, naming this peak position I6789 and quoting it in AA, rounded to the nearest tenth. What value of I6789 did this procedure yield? 6792.0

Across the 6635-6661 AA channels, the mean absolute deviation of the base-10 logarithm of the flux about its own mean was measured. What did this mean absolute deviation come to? 0.0035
